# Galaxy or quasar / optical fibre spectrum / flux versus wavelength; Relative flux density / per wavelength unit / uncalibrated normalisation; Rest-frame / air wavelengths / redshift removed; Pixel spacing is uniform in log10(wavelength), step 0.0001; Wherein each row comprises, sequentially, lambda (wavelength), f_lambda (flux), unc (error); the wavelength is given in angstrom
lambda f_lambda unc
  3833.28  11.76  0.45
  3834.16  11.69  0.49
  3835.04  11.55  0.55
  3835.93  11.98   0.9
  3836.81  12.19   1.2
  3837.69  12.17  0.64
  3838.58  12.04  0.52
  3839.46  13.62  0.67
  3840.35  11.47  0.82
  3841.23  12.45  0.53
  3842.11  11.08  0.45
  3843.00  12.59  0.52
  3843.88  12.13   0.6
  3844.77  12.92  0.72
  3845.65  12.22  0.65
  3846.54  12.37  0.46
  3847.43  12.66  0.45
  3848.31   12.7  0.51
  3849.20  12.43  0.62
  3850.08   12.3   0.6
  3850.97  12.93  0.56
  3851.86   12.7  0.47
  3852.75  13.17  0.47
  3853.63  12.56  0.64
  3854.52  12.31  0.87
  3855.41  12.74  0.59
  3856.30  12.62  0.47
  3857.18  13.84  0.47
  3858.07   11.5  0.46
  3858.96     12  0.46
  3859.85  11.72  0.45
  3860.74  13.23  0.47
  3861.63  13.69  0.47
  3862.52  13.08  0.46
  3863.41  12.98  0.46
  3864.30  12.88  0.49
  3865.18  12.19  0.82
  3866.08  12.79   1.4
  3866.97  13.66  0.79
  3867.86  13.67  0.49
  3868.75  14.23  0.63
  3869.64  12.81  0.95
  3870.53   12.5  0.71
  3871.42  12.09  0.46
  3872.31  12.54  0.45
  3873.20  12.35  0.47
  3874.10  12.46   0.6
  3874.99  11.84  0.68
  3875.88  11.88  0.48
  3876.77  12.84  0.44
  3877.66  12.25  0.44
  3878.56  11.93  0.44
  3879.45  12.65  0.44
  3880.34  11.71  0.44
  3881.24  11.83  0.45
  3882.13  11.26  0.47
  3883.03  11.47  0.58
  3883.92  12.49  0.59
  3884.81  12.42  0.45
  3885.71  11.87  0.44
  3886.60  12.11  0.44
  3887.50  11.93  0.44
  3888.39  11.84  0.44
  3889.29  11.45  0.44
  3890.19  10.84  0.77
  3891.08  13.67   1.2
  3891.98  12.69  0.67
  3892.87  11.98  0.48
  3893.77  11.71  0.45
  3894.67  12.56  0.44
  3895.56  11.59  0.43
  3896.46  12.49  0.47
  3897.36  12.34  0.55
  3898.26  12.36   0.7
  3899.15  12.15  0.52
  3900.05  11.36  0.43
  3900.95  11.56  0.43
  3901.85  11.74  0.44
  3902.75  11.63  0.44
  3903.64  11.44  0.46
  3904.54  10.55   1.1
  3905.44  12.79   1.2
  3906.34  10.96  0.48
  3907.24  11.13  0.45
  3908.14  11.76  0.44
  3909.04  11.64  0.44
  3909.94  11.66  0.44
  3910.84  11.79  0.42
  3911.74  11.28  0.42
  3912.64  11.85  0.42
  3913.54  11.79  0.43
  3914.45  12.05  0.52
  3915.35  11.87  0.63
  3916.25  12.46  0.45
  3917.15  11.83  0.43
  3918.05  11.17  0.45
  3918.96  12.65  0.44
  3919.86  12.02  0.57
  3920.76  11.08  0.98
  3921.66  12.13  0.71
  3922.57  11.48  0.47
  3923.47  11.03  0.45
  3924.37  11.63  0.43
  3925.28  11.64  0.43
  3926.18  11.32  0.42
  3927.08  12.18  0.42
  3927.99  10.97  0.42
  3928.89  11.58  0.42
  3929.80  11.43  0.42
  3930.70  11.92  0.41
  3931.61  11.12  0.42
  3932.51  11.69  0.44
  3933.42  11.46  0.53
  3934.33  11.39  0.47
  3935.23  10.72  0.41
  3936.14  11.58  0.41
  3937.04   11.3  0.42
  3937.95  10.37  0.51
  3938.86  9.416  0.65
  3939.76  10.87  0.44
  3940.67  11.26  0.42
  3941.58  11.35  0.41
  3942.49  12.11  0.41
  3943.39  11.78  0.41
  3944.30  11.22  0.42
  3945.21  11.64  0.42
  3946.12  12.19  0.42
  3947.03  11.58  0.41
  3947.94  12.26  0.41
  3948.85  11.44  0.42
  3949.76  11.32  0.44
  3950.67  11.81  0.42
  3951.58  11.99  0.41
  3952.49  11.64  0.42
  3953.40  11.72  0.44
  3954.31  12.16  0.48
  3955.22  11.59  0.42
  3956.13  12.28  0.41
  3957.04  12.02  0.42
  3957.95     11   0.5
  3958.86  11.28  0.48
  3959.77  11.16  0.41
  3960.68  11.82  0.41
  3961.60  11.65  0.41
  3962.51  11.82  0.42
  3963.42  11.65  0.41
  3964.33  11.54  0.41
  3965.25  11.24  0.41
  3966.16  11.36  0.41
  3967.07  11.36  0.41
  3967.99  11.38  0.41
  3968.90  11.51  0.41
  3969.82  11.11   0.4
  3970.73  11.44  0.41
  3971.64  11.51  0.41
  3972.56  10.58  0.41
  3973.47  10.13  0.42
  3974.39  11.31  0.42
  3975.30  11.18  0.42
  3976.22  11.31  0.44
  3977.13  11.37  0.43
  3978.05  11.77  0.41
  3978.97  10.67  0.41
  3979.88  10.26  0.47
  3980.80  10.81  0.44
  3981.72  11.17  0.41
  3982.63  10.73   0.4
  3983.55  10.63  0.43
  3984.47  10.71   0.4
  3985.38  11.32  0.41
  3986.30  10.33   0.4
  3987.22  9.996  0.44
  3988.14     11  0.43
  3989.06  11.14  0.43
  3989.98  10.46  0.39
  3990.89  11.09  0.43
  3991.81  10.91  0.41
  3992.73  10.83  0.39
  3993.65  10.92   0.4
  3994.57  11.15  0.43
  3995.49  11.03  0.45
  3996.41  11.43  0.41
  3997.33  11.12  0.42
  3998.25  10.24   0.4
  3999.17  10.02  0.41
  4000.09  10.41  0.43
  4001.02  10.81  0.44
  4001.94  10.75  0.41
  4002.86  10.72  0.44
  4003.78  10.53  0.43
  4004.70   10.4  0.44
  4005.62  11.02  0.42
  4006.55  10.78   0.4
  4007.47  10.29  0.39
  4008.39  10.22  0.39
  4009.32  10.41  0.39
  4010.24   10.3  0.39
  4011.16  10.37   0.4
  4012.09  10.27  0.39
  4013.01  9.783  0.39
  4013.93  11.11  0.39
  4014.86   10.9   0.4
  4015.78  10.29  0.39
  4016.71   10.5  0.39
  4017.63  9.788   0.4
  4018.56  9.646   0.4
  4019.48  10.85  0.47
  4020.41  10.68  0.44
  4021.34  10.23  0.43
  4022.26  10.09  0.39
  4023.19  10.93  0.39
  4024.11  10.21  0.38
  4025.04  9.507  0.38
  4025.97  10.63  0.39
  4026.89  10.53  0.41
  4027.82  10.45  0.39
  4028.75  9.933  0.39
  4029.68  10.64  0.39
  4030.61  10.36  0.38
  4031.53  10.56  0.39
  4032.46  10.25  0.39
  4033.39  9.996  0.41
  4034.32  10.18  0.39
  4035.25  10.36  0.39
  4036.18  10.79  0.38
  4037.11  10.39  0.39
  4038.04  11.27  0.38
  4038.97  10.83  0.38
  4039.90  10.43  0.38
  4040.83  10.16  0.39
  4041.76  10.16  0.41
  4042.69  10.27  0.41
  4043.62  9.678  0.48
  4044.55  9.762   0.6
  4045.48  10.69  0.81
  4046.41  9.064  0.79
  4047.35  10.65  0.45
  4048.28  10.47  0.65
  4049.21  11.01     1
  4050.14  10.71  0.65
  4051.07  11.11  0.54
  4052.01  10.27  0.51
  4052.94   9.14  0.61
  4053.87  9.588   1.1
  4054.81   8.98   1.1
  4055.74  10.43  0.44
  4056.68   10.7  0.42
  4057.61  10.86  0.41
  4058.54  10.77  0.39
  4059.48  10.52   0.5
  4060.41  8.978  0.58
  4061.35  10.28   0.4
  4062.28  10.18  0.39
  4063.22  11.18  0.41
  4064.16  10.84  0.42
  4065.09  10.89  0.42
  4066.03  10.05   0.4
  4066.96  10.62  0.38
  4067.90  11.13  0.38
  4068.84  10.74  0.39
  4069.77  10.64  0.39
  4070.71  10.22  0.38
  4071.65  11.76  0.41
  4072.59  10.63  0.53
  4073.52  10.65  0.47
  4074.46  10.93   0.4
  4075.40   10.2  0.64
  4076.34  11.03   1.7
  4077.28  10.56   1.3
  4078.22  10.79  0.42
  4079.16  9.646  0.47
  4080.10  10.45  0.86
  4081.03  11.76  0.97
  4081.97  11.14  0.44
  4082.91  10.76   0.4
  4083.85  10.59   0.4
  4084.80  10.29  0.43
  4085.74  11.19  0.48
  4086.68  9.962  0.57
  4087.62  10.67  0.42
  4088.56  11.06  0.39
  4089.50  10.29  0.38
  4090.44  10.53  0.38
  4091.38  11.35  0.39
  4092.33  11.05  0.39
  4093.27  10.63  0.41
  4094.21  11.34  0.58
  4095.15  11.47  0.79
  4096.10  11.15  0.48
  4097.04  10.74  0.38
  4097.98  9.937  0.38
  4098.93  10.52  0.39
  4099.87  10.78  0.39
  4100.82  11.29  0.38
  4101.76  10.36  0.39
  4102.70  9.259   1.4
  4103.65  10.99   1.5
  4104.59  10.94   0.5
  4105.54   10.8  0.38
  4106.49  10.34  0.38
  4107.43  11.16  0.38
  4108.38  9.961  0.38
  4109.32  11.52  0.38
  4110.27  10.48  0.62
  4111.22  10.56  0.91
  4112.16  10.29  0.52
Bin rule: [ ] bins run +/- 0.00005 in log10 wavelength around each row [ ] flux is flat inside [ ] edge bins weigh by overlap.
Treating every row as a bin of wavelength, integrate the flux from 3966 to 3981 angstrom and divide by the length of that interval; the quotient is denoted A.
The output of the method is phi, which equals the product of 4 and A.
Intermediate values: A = 11.1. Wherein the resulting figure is 44.5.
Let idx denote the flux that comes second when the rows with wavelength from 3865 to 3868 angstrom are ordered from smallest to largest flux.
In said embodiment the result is 12.79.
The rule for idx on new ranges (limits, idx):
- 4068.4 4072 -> 10.64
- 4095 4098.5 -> 10.74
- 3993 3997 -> 11.03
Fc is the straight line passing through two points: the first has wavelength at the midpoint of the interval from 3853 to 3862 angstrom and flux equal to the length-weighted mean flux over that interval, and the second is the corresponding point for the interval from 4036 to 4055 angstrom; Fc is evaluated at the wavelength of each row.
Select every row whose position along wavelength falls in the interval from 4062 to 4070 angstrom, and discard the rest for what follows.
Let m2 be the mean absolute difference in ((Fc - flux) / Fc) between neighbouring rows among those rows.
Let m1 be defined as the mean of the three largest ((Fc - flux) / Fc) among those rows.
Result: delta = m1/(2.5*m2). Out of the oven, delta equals -0.2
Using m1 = -0.026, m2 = 0.047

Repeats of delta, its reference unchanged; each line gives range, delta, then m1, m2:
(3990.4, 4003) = 1.0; 0.058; 0.024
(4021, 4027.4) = 0.4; 0.058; 0.057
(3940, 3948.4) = 0.2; 0.025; 0.044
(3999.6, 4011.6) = 0.9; 0.043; 0.020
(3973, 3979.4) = 0.4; 0.043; 0.045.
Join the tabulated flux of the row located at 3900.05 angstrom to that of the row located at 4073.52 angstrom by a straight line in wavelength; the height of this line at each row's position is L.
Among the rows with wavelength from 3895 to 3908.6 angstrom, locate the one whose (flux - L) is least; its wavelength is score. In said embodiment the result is 3904.54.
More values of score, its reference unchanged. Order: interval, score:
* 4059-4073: 4060.41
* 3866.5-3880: 3874.99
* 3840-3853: 3842.11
